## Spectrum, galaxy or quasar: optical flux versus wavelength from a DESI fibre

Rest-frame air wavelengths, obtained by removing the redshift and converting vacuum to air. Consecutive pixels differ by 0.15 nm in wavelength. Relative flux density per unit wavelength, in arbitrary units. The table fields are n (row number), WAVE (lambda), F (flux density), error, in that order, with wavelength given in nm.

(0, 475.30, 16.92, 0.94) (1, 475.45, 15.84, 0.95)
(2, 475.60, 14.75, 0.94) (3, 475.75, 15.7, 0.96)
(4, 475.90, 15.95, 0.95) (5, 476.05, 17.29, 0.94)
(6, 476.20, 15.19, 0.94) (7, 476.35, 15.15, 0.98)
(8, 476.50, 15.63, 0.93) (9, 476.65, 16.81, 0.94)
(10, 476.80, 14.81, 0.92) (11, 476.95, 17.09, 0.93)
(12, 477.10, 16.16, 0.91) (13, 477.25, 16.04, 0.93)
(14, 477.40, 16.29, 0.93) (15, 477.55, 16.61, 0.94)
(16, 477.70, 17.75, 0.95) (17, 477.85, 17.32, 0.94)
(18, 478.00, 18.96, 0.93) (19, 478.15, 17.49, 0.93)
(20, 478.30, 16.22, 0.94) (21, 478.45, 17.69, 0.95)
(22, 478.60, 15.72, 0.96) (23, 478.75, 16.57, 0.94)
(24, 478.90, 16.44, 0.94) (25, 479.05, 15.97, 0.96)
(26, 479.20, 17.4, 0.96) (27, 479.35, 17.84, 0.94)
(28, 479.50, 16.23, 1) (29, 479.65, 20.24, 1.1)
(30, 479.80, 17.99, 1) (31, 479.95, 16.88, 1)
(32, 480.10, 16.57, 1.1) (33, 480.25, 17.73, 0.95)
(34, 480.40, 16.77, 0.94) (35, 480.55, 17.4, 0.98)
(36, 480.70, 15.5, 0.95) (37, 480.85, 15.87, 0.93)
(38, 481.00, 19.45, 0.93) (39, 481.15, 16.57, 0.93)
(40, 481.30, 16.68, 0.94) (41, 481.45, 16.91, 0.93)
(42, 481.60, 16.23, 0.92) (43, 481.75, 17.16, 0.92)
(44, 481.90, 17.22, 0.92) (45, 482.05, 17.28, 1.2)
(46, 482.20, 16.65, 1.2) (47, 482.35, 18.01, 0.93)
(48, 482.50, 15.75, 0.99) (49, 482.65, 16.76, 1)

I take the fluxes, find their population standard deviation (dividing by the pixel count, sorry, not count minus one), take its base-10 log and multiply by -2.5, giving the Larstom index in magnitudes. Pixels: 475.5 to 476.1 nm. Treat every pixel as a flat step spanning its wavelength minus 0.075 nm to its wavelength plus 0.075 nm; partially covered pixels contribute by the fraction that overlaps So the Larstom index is 0.11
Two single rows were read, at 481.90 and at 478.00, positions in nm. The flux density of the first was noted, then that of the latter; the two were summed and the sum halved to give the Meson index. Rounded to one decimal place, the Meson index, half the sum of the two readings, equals 18.1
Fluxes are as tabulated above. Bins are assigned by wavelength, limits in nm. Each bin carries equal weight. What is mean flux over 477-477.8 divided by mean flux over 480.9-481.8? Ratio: 0.97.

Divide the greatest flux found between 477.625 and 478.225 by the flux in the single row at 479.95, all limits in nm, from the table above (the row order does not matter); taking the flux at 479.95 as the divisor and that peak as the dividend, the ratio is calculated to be 1.12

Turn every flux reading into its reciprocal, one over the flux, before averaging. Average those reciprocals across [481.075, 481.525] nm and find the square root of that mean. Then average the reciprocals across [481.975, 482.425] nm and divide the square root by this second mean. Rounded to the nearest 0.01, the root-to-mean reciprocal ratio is 4.23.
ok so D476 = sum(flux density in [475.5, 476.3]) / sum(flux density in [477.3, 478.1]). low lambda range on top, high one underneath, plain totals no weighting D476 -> 0.91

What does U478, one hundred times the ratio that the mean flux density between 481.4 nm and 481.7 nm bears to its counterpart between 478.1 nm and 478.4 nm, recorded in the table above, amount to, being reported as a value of 98.3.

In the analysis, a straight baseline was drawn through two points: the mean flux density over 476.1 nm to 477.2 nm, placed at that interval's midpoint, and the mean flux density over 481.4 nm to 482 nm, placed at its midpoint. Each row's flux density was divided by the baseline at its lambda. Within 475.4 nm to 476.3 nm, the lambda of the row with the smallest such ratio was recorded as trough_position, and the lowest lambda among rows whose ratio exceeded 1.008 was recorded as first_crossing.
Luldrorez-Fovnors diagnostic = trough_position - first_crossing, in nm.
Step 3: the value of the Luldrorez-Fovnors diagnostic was 0.15 nm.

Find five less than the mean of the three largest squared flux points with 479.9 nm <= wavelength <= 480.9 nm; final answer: 296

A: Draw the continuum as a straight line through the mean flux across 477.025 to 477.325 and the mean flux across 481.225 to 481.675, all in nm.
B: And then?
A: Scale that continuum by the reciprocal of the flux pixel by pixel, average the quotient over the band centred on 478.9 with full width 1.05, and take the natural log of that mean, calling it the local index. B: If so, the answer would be -0.028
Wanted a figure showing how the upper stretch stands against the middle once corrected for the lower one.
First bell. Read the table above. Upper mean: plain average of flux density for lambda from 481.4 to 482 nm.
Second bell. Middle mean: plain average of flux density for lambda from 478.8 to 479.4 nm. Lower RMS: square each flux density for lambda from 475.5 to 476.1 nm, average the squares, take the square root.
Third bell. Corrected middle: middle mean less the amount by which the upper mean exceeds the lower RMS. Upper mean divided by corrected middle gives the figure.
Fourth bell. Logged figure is 1.06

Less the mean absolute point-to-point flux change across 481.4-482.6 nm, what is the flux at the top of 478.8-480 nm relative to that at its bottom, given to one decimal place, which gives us -0.4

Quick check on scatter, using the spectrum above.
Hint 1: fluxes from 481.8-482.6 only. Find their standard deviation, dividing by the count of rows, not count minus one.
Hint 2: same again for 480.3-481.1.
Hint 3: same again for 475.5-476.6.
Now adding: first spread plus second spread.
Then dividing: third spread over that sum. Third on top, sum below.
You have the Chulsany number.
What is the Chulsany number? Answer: 0.35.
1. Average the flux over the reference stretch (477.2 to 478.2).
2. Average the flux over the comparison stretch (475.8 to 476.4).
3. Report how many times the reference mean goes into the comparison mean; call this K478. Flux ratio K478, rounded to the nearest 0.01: 0.92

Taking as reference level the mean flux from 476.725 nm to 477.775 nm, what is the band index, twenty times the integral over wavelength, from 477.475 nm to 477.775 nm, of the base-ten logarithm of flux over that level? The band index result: 0.12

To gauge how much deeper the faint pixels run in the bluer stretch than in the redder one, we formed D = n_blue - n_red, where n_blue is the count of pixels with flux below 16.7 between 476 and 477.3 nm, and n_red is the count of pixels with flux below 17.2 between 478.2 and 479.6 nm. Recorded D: 0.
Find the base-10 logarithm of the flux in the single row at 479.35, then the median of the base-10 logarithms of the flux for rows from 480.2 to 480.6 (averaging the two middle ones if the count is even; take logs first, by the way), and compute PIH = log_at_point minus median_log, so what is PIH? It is 0.011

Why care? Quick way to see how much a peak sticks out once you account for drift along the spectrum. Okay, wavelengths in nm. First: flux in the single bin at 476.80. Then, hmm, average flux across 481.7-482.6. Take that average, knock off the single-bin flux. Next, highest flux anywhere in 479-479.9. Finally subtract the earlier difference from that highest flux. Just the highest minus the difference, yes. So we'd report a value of 18.0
